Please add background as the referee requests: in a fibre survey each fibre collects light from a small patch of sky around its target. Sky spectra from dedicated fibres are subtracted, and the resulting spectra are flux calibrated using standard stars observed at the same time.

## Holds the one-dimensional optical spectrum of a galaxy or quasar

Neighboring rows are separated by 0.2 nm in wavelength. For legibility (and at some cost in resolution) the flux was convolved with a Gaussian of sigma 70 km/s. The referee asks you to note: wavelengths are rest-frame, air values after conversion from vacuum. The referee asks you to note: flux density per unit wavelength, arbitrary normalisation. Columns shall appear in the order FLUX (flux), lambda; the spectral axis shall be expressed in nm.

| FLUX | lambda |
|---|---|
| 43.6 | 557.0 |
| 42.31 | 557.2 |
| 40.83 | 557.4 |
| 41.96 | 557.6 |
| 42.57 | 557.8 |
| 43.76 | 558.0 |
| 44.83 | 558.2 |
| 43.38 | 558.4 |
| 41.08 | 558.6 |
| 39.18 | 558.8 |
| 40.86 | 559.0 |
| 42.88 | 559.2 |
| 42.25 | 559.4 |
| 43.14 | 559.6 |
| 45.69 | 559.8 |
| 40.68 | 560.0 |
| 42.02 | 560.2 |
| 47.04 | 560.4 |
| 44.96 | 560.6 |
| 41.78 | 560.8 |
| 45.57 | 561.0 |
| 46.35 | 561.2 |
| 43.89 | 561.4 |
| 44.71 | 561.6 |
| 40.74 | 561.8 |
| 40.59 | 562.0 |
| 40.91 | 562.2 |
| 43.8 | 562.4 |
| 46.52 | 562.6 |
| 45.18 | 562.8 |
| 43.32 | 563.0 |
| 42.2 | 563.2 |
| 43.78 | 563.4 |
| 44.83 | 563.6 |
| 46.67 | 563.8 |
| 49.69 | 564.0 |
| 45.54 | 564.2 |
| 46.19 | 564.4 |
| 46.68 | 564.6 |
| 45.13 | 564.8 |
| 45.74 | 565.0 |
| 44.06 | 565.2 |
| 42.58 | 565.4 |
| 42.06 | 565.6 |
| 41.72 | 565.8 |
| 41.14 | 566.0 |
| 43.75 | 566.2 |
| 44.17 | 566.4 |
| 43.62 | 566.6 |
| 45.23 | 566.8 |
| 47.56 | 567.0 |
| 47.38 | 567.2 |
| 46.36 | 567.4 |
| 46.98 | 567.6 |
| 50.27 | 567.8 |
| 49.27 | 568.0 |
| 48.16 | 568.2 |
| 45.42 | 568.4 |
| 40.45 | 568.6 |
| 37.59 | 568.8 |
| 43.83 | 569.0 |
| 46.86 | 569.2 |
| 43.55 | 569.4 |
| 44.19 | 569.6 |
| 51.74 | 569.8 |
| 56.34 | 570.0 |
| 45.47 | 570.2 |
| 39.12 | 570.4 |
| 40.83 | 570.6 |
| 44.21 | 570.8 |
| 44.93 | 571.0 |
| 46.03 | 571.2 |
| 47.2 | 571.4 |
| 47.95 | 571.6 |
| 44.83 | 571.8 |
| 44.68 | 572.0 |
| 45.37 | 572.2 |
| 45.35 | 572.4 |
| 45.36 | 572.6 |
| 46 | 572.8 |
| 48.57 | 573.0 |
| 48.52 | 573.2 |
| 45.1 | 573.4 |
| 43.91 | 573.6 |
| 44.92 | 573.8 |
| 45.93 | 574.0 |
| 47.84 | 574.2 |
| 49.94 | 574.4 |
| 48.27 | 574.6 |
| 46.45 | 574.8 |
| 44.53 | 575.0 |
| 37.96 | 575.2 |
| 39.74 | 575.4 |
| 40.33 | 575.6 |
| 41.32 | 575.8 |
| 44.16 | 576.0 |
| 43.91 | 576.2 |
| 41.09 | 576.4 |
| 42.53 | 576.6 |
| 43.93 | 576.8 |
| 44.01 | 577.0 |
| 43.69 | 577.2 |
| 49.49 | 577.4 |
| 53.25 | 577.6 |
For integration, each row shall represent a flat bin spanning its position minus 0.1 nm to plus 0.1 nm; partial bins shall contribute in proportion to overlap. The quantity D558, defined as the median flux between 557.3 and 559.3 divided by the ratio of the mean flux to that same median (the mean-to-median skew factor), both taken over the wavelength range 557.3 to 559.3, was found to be 42.4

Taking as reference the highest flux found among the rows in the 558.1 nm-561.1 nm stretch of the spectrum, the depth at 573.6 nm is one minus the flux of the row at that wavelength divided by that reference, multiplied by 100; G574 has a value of 6.7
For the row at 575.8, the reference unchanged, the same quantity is 12.2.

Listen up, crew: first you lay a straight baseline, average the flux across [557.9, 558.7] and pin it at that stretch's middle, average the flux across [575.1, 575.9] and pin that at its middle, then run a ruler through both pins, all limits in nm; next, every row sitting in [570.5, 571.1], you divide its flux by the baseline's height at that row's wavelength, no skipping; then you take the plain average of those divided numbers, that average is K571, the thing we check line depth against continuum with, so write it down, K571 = 1.06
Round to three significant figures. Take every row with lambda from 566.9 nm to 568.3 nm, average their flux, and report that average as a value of 48.0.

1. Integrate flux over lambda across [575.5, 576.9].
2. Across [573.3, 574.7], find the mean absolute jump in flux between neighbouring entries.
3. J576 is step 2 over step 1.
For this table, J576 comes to 0.0249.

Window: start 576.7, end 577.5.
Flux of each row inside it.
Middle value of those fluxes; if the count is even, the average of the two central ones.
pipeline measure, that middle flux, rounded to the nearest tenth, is 44.0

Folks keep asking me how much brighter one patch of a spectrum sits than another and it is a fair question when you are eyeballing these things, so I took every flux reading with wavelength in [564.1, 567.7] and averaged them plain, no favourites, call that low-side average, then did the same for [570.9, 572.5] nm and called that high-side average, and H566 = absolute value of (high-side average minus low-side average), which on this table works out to 1.0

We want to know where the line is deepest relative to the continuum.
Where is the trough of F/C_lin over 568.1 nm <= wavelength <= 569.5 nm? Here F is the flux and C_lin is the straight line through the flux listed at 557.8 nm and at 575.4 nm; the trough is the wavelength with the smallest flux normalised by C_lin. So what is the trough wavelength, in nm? 568.8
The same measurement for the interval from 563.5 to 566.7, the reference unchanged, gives 566.0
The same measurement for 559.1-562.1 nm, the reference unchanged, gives 560.0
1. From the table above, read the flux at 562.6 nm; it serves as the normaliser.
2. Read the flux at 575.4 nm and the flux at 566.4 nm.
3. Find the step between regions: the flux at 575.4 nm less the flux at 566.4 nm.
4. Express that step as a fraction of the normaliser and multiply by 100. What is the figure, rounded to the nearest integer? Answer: -10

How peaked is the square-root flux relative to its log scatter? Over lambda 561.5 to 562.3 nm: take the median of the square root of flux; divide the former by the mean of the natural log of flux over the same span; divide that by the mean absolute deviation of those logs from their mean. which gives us 49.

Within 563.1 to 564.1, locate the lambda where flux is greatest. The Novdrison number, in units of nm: 564.0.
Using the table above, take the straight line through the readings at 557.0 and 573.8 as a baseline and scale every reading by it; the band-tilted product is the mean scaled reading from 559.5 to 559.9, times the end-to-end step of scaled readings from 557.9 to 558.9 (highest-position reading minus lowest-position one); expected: -0.11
